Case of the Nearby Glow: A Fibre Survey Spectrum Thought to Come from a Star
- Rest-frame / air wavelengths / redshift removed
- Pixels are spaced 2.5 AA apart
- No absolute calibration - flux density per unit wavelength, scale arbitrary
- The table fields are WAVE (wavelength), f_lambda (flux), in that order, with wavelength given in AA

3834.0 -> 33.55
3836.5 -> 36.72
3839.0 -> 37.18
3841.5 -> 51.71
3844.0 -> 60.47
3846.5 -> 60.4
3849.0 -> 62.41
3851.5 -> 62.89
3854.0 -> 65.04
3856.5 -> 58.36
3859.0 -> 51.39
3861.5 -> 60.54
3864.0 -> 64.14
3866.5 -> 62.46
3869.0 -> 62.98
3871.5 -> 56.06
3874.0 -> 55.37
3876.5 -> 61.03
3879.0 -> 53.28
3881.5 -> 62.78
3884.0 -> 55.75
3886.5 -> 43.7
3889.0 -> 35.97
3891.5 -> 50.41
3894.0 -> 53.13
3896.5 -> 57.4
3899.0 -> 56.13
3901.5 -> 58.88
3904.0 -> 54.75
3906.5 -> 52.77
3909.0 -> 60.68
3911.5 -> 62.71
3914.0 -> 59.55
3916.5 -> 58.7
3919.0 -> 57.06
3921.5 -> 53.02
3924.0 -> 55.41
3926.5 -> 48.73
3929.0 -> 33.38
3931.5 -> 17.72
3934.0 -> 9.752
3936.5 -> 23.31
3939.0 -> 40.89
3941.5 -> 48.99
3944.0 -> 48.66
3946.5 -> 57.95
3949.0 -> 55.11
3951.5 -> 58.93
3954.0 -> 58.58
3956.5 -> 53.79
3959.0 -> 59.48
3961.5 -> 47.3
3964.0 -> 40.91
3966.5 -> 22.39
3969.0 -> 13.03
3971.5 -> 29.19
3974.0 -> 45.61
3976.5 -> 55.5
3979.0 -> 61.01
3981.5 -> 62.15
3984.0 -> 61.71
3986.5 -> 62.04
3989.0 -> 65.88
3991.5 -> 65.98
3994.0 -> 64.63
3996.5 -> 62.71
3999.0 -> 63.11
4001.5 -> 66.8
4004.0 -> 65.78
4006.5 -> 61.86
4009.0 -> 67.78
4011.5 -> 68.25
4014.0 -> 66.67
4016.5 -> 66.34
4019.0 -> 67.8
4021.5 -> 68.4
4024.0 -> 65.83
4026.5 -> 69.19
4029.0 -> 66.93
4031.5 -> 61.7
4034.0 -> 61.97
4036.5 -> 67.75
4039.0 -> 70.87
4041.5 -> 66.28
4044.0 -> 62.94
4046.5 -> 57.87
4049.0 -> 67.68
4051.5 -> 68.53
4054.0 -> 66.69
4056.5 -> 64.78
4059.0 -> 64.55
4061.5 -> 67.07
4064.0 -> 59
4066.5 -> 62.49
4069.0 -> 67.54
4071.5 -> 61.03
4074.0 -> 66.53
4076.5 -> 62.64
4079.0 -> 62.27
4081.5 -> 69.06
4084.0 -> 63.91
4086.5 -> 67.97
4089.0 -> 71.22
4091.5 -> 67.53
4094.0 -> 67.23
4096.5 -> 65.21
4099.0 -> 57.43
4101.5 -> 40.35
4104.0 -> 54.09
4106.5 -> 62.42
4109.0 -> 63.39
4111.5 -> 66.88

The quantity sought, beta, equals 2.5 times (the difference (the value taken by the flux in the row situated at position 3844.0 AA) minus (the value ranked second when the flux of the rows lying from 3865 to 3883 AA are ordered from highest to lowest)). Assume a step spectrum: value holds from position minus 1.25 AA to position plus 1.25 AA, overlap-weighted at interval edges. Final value -6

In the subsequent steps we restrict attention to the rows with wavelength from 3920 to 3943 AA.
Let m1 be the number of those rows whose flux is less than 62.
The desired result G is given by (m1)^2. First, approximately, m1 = 9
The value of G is 81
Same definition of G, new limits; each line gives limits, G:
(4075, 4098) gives 0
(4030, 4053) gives 9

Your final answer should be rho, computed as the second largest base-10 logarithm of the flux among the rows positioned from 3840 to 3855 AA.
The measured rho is 1.80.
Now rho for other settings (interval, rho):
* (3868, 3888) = 1.80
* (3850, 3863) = 1.80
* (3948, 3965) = 1.77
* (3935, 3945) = 1.69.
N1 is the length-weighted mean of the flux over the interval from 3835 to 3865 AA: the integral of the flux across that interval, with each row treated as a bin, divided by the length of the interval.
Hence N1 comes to 55.7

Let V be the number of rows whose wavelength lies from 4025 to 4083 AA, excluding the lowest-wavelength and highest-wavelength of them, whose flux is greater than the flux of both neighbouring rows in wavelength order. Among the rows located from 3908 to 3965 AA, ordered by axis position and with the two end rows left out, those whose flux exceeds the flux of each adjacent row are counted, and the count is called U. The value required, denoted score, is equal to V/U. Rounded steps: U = 6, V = 5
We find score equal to 0.83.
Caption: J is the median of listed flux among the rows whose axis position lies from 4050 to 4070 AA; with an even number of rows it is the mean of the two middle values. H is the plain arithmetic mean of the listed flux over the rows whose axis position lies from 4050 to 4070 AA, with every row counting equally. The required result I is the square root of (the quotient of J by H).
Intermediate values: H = 65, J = 66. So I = 1.01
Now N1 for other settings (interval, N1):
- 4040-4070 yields 64.6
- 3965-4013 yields 56.1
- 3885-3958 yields 49.2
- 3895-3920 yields 57.8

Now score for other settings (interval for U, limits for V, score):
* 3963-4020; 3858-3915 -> 1.75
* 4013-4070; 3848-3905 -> 1.40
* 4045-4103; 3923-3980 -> 0.67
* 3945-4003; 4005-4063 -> 1.25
